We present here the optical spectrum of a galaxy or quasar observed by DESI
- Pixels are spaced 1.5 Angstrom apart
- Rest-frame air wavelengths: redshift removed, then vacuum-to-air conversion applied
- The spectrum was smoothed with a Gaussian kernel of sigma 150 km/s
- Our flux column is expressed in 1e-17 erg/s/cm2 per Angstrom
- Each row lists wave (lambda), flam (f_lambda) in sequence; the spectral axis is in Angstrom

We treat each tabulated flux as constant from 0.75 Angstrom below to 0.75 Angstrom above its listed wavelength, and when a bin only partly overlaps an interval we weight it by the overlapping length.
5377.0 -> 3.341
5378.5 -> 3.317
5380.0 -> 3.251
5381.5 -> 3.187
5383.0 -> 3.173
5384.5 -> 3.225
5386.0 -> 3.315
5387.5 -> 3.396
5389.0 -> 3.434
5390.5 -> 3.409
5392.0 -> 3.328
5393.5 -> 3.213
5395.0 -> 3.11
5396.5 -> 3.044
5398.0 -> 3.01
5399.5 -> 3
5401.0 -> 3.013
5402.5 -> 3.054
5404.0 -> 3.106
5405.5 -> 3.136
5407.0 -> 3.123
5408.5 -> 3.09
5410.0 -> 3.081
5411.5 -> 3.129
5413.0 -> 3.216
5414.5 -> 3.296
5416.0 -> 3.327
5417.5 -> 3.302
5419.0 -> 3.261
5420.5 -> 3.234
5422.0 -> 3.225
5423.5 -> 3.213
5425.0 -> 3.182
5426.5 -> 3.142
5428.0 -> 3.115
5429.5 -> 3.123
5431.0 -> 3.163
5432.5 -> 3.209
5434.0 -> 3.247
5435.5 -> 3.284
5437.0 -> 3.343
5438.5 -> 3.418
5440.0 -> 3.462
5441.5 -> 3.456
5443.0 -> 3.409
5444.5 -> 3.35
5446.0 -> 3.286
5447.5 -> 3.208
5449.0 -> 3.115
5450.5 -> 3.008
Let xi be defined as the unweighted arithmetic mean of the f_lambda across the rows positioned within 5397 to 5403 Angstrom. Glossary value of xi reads 3.02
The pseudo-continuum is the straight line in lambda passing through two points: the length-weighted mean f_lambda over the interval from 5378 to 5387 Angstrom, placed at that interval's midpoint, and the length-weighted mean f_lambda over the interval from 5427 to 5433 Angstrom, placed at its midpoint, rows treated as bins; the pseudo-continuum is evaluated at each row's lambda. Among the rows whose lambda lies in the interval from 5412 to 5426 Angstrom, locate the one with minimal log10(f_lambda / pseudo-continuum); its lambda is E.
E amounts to 5425.0 Angstrom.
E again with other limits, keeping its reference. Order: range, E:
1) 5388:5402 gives 5399.5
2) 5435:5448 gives 5447.5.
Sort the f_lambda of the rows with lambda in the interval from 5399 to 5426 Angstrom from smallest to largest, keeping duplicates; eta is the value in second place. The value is 3.013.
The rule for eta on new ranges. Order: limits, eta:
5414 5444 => 3.123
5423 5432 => 3.123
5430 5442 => 3.209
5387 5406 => 3.01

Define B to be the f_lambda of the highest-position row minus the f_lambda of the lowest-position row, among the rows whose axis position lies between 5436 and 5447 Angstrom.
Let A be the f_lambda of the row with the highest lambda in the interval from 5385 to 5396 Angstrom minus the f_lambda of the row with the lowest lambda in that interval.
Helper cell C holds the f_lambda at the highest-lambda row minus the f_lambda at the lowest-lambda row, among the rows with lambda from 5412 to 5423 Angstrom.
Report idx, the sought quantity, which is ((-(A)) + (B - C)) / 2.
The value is 0.07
